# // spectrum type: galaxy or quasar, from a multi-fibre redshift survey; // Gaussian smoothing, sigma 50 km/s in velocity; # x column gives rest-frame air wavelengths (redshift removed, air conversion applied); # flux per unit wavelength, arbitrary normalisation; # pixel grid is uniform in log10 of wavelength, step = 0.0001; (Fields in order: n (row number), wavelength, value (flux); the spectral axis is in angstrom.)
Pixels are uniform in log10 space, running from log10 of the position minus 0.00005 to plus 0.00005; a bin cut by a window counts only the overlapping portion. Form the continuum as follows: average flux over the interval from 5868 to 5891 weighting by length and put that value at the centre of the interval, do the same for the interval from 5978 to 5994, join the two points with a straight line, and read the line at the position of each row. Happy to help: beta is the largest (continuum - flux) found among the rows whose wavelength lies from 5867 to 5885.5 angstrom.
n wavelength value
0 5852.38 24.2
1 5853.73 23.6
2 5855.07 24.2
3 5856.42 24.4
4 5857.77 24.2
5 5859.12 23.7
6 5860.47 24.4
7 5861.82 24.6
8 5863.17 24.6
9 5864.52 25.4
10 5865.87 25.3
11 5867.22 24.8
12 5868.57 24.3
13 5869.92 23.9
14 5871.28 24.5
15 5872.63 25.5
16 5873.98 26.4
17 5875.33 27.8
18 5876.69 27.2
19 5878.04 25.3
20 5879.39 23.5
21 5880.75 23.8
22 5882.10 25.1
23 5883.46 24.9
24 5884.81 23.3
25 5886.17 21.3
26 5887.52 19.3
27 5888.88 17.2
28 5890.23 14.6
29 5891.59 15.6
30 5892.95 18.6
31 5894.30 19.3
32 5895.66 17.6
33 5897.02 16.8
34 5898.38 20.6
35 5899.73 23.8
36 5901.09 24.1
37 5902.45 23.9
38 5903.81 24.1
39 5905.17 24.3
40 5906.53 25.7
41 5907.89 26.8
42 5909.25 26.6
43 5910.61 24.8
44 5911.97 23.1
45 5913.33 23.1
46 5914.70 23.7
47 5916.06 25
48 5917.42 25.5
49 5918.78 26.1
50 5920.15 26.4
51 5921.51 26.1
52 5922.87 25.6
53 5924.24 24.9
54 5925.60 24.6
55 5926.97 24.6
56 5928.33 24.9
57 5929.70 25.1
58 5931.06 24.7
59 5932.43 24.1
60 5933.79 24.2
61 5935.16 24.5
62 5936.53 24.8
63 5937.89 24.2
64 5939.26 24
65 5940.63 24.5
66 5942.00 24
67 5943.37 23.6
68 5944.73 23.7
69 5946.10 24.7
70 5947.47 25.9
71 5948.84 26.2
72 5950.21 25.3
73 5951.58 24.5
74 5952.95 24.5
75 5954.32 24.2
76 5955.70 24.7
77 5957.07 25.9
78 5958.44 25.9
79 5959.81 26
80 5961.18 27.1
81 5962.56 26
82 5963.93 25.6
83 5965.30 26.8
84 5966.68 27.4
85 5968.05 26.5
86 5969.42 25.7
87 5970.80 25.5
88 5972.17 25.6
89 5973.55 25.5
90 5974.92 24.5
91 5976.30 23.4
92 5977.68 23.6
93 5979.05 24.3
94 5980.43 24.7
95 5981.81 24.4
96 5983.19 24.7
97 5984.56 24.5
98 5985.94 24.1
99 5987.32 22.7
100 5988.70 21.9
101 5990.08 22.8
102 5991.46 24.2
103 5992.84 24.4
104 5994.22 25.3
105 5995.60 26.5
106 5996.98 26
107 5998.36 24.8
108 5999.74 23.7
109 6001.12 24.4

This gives 0.09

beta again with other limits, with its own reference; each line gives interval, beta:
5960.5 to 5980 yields 0.47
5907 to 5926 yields 0.44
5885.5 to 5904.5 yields 8.82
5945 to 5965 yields -0.45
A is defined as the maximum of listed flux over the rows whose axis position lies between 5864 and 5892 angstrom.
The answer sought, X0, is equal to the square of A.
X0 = 773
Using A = 27.8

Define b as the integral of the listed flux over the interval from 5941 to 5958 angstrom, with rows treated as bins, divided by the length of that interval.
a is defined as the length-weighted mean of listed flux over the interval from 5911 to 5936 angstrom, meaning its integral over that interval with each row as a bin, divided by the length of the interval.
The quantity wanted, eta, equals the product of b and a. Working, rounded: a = 24.8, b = 24.8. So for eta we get 614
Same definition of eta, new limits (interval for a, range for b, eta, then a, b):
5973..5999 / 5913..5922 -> 612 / 24.3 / 25.2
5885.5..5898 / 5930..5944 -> 434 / 17.9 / 24.3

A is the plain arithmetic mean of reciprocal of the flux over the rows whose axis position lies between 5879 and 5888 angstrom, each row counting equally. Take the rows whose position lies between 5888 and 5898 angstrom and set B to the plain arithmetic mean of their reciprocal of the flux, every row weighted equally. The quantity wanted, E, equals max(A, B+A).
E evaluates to 0.103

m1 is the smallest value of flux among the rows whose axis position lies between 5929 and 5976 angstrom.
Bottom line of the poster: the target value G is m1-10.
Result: 13.6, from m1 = 23.6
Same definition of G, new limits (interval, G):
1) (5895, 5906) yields 6.8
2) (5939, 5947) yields 13.6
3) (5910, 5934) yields 13.1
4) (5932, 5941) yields 14.0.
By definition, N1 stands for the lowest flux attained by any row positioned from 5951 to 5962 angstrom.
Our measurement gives 24.2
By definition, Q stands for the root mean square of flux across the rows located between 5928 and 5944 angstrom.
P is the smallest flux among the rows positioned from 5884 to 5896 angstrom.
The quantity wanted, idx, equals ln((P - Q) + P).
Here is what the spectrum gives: 1.6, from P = 14.6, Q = 24.4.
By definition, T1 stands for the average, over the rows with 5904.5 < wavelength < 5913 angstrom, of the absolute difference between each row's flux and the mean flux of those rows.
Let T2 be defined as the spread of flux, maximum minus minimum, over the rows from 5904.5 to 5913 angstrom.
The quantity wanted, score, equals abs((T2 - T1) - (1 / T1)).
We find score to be 1.7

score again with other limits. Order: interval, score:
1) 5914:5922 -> 0.6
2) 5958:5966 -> 1.1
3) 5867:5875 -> 0.4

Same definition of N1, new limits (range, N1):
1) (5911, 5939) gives 23.1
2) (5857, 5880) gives 23.5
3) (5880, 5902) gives 14.6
